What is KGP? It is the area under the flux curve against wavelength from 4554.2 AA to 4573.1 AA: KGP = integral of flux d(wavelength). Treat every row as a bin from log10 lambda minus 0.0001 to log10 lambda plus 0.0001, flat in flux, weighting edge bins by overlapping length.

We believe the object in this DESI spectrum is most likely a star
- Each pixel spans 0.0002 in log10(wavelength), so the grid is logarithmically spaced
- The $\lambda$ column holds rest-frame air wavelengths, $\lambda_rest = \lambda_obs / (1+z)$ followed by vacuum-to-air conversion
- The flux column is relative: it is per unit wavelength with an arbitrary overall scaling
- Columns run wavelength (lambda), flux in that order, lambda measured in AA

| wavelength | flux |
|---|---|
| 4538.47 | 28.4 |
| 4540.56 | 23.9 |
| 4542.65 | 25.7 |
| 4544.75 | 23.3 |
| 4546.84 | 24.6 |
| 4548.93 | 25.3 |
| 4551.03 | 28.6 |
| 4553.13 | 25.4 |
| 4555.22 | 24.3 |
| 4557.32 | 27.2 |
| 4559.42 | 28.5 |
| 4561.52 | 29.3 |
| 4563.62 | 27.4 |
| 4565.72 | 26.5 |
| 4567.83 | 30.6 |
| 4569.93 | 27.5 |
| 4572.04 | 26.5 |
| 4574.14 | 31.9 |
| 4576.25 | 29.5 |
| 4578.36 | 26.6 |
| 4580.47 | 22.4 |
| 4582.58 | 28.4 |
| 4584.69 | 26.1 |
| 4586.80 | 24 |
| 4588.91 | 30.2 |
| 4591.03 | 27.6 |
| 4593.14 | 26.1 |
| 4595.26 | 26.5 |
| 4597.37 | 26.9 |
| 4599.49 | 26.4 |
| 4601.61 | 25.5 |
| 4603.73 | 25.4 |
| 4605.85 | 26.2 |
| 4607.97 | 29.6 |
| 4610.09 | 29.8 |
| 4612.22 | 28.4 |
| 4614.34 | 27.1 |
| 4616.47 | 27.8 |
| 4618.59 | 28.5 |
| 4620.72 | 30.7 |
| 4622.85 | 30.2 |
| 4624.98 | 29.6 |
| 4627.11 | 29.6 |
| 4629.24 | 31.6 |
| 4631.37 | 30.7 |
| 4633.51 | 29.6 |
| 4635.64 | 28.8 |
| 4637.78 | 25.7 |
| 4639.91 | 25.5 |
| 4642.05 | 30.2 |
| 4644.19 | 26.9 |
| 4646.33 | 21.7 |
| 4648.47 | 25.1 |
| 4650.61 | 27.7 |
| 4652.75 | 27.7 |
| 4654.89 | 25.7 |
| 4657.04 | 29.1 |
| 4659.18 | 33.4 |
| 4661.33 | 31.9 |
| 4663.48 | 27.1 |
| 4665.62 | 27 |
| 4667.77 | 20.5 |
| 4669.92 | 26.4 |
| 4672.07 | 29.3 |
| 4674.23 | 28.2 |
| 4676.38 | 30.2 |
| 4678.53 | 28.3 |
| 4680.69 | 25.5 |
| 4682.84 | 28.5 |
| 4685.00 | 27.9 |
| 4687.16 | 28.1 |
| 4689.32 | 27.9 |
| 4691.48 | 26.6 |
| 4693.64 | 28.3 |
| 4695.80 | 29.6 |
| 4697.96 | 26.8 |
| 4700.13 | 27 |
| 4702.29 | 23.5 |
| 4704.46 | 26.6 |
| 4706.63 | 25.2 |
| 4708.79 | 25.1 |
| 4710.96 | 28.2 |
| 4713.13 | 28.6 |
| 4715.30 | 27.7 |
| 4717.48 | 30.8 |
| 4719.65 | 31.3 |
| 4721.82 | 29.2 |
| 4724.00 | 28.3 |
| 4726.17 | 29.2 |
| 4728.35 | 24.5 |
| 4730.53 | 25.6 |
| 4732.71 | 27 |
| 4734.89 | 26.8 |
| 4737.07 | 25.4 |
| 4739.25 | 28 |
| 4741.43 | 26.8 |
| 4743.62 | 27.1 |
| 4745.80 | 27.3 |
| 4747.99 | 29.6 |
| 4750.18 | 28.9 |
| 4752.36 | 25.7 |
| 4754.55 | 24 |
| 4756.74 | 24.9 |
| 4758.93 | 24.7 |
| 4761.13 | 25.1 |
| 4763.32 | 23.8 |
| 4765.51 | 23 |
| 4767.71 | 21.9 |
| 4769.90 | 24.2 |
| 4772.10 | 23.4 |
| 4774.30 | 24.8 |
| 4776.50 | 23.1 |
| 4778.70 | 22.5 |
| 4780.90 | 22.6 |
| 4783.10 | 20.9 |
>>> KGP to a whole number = 521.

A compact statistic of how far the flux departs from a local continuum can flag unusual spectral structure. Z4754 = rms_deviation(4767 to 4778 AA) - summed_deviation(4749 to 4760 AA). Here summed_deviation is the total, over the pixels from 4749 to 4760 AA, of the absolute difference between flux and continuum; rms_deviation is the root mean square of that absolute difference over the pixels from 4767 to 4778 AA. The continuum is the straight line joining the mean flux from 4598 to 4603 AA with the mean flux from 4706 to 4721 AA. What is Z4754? -11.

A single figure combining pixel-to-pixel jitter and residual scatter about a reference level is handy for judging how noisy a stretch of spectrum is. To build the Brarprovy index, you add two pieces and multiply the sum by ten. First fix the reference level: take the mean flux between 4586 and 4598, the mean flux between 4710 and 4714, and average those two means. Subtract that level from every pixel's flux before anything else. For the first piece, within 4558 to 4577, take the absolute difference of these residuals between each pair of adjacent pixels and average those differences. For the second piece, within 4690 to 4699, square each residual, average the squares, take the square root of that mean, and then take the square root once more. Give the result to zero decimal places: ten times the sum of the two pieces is 36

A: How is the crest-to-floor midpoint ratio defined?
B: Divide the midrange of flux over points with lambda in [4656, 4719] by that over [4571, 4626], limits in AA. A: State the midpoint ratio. 0.99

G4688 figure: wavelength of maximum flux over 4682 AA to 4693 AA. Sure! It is 4682.84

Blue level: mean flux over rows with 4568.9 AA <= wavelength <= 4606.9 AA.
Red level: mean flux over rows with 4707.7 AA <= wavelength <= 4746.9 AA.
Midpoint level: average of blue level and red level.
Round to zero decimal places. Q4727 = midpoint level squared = 742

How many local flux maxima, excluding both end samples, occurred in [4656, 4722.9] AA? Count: 10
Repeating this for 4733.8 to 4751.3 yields 2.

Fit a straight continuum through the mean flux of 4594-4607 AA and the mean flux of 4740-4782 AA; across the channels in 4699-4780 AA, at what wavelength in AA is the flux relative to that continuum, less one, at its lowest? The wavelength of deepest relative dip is 4767.71 AA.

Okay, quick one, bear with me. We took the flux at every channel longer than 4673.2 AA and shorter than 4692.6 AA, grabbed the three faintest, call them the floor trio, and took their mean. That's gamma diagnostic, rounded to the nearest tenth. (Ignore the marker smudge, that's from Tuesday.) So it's 26.7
